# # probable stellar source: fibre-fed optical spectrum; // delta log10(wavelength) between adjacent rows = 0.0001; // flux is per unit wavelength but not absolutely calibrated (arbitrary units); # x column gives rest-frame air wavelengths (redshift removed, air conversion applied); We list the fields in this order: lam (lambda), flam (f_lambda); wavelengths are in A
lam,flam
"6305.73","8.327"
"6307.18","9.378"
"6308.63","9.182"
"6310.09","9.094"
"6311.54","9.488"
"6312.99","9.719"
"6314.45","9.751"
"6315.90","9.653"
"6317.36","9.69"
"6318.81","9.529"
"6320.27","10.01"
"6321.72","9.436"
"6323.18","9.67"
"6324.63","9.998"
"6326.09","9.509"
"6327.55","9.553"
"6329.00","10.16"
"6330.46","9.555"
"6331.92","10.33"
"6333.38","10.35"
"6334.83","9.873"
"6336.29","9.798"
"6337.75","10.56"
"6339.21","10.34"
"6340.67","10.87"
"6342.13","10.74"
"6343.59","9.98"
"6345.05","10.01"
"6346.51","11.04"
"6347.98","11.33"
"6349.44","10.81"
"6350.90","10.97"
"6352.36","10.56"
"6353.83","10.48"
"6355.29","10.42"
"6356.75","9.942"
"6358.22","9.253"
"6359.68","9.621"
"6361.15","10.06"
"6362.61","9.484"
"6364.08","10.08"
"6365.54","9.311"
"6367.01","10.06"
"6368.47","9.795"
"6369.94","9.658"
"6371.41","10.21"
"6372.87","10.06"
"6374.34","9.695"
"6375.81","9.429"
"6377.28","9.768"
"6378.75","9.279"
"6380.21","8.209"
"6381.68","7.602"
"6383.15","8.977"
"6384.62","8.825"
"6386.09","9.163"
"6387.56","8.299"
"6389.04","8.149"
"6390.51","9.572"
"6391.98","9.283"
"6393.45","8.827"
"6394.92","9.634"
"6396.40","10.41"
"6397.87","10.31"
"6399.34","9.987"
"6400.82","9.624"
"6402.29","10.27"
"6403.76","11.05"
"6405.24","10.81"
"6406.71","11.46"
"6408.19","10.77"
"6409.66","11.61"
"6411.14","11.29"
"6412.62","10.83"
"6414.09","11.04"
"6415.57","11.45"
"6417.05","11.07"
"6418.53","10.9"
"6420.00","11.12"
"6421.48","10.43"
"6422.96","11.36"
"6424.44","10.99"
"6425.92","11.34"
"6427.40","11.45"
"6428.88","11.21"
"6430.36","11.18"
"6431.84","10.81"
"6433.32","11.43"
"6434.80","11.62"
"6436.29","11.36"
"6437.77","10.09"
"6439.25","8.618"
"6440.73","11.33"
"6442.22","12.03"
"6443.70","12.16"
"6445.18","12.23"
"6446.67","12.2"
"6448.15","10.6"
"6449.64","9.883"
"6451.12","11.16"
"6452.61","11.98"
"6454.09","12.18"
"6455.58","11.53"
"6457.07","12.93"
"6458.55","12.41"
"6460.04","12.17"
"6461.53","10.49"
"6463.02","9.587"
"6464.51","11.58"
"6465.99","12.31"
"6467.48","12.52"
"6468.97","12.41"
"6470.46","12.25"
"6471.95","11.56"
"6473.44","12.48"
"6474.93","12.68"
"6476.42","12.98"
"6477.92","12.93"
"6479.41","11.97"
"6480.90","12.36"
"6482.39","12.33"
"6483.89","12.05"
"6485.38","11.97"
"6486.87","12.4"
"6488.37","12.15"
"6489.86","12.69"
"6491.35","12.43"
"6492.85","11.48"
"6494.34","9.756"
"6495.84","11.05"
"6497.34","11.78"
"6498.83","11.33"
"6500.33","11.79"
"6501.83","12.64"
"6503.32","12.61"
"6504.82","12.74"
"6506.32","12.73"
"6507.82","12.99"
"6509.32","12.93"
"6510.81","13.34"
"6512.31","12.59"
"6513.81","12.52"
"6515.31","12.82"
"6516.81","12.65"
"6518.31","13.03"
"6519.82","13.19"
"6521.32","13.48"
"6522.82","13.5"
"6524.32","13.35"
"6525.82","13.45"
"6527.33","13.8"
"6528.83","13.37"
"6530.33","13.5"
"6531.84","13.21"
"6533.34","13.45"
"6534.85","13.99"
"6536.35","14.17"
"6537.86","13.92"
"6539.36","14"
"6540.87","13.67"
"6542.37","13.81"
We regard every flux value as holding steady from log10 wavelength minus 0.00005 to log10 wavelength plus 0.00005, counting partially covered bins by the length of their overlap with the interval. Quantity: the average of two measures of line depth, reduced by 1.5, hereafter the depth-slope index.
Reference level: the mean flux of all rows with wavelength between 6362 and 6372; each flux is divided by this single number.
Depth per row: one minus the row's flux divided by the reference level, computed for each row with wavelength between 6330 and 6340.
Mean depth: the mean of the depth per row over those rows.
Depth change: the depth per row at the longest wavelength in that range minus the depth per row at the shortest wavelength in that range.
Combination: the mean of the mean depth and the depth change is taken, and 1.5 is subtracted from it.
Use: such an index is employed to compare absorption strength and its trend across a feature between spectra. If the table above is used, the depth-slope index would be -1.56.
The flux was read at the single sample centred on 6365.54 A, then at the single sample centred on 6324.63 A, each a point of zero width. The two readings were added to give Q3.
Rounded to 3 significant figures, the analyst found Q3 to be 19.3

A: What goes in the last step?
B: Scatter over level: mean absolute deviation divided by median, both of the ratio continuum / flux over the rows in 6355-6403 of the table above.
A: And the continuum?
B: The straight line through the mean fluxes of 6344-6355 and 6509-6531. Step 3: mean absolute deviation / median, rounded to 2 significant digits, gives 0.065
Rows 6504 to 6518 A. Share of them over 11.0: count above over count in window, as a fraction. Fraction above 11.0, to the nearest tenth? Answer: 1.0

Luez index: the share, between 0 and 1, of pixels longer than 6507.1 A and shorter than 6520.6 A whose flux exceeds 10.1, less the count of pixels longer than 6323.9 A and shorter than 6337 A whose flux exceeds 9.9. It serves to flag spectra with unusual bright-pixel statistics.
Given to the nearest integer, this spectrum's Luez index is -3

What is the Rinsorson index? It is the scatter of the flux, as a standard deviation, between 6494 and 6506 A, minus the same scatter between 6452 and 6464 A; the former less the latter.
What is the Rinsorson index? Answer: -0.1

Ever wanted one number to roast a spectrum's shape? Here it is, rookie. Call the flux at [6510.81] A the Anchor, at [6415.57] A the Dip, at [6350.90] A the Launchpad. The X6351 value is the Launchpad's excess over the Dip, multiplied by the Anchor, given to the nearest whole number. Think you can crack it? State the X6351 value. -6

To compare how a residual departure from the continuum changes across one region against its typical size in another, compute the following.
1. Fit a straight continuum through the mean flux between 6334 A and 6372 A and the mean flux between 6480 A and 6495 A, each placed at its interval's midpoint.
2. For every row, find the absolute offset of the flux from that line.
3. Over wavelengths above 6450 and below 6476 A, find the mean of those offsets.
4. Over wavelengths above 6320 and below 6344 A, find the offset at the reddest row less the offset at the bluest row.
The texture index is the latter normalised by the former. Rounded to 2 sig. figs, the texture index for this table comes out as -0.20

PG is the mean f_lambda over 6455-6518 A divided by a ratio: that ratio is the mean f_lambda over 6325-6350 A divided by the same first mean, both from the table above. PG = 14.4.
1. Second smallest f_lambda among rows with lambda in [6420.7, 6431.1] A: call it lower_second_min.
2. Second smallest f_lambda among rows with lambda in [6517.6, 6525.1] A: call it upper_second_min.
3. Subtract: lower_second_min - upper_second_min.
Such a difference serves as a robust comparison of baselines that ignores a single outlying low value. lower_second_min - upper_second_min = -2.2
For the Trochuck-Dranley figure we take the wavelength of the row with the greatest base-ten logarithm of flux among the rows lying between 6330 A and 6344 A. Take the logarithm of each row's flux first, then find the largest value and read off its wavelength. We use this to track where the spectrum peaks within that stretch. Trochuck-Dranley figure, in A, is 6340.67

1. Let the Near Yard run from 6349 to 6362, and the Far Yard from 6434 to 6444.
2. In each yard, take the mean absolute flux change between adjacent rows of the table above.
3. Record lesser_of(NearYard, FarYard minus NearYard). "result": 0.3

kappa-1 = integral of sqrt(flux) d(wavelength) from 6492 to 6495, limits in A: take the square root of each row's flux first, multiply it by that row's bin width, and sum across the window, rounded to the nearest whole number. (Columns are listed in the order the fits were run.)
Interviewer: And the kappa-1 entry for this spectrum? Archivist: 10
